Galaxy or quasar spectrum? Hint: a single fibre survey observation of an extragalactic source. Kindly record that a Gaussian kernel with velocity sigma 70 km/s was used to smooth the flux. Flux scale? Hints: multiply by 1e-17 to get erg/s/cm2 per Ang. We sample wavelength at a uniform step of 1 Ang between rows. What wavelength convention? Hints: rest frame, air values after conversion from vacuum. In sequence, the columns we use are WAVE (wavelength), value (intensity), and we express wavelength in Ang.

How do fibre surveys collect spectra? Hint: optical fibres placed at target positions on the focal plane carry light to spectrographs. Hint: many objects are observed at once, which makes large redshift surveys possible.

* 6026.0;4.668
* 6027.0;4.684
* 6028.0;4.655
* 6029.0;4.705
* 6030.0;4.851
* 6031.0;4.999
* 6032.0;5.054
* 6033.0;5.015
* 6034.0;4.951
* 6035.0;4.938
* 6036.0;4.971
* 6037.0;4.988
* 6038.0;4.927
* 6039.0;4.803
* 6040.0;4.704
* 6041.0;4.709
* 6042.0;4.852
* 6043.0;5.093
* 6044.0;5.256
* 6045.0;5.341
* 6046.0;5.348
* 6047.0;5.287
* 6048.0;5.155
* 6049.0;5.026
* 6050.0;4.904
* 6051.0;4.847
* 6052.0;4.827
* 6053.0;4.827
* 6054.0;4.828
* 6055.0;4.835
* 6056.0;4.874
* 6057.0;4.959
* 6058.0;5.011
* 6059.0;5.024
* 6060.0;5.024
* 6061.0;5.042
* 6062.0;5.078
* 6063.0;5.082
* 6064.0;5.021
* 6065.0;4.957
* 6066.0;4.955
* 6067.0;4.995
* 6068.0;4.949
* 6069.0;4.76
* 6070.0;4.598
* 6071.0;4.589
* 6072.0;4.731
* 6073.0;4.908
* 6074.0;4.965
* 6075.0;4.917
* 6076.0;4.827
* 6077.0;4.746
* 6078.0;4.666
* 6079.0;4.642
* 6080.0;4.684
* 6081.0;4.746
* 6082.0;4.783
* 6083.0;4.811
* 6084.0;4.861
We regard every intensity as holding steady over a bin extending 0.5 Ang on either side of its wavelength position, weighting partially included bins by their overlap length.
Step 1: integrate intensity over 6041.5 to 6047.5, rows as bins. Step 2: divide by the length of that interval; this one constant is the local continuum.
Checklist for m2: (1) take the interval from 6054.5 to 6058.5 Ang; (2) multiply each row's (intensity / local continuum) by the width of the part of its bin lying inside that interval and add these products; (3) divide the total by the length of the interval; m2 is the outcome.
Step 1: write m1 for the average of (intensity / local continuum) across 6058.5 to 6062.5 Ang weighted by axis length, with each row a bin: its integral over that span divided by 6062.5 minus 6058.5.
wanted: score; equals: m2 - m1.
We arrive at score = -0.024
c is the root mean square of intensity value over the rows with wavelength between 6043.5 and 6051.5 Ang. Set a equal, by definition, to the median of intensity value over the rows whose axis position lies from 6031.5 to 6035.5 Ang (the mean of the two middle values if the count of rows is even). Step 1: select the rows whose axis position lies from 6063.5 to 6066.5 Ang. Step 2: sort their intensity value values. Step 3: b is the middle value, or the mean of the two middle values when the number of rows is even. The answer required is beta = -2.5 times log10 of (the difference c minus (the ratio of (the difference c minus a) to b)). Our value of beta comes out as -1.77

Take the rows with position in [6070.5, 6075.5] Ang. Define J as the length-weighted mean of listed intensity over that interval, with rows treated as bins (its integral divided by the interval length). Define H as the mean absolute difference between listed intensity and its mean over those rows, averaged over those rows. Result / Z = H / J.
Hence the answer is 0.027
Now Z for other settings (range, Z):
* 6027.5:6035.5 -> 0.024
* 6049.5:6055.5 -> 0.004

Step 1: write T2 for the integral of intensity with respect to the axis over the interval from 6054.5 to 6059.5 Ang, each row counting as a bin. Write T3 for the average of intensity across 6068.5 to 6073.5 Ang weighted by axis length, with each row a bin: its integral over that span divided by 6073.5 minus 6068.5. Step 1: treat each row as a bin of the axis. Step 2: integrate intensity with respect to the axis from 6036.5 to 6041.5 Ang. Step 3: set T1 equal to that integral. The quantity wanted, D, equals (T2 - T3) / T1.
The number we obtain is 0.828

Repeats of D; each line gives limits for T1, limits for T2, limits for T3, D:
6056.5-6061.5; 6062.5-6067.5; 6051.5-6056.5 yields 0.805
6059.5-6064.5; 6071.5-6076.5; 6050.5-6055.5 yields 0.773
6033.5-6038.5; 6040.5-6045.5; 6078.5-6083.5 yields 0.828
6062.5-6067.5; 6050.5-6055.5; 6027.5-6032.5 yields 0.772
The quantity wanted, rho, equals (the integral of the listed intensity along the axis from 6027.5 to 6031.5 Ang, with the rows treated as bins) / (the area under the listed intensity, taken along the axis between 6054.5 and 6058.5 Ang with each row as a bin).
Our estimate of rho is 0.98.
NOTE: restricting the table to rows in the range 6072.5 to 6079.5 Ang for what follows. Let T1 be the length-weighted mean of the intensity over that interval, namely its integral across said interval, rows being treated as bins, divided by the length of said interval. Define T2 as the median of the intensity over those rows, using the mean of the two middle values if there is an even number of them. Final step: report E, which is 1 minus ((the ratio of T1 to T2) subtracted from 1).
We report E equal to 1.00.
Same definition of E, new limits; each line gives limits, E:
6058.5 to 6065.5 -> 1.00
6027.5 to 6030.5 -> 1.01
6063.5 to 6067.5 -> 1.00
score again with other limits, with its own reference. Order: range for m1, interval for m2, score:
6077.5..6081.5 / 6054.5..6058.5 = 0.045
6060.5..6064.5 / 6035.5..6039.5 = -0.026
